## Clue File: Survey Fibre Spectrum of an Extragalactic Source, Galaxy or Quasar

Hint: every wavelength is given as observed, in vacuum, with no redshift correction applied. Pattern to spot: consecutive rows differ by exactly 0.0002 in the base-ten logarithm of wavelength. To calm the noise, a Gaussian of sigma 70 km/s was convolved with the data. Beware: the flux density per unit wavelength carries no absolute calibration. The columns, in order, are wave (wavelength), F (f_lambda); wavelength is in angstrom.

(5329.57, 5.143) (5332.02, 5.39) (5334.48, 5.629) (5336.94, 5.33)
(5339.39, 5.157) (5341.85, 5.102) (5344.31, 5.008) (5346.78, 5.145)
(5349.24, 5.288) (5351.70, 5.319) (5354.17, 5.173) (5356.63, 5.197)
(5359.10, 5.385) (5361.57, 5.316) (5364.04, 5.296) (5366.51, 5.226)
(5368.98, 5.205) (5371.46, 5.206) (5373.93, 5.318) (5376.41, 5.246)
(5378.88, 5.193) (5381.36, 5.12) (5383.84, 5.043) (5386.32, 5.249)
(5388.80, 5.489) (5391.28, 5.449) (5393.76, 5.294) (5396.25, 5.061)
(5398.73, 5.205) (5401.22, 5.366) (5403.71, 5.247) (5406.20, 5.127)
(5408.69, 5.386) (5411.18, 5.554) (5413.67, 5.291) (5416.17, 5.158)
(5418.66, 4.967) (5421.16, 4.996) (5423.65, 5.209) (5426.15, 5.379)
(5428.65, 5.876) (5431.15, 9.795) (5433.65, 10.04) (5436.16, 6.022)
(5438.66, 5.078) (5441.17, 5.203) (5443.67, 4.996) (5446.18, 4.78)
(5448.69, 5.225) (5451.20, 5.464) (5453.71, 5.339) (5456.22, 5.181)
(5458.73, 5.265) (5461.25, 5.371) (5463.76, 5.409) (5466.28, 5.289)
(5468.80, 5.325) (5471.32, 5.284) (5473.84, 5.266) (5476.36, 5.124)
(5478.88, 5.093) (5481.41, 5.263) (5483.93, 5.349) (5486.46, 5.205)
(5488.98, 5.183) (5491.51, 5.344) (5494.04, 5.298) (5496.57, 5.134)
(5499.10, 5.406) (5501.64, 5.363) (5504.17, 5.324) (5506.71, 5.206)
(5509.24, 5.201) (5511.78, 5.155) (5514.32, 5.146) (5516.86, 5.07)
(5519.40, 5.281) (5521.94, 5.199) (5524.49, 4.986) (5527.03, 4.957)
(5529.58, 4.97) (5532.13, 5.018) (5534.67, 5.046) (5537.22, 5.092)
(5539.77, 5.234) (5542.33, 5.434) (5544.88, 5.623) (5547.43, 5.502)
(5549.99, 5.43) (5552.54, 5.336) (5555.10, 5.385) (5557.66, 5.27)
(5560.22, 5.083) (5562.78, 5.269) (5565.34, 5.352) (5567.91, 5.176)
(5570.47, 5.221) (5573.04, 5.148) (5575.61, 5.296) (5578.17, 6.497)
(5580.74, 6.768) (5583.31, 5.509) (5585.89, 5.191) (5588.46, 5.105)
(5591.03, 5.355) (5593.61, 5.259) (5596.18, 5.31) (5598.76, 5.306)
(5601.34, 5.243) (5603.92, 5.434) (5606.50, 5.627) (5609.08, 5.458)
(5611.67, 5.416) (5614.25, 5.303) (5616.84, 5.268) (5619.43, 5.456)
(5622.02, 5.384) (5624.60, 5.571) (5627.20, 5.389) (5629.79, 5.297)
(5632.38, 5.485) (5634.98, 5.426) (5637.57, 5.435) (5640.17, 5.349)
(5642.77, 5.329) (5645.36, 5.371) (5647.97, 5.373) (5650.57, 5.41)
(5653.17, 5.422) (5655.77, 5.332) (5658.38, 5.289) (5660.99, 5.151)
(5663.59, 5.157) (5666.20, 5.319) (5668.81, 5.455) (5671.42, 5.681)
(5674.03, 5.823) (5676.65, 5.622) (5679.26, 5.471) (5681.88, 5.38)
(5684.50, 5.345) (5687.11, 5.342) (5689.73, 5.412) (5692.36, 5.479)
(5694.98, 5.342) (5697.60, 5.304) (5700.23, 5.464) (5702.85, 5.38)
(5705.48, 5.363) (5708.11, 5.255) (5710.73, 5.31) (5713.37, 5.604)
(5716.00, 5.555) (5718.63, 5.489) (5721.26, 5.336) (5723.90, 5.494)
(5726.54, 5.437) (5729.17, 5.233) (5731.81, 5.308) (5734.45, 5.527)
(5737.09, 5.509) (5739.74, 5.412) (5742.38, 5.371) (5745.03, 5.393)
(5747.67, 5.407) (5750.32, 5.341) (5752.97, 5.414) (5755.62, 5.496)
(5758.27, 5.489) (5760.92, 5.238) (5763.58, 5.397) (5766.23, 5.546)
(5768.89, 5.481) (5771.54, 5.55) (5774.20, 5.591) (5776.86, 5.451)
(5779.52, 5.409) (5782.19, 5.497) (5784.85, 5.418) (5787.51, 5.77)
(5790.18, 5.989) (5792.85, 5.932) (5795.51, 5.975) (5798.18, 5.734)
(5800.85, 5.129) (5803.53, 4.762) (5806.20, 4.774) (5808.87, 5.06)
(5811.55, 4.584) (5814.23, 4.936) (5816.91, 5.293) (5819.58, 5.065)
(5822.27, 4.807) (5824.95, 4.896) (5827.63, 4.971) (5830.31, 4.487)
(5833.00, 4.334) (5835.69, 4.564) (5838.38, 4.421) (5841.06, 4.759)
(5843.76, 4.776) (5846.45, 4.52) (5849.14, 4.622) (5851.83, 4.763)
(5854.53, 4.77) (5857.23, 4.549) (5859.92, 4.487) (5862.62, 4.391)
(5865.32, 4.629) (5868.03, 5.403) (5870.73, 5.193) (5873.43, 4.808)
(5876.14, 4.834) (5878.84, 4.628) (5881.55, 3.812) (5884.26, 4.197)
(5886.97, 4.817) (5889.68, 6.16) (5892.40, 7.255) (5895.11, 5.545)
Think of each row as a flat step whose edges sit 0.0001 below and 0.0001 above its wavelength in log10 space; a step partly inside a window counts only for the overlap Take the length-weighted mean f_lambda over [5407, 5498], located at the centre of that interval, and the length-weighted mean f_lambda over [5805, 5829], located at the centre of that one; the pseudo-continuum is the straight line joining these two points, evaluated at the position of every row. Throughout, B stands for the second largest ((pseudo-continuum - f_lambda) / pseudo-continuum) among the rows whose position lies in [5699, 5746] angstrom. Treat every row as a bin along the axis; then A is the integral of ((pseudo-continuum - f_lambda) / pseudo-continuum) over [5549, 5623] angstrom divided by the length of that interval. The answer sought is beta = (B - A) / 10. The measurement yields -0.001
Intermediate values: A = -0.02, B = -0.031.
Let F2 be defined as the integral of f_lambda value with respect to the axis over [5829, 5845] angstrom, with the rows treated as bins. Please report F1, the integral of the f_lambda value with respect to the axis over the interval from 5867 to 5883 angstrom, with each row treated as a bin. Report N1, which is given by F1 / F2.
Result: 1.05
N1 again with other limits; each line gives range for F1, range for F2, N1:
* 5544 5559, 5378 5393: 1.03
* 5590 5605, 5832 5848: 1.09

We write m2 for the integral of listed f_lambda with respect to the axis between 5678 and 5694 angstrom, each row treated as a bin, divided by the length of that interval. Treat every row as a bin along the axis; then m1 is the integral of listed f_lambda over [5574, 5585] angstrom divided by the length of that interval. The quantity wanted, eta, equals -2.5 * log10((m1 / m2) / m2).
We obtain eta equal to 1.724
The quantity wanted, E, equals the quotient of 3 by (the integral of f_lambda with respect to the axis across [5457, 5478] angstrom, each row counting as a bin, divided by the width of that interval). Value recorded 0.568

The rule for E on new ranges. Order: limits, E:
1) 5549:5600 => 0.554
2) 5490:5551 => 0.574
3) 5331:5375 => 0.570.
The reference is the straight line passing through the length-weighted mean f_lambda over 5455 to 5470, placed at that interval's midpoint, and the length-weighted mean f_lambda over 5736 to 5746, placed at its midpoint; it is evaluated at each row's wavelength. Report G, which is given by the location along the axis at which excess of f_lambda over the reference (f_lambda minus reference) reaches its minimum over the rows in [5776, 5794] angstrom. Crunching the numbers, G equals 5779.52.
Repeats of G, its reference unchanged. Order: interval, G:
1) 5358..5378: 5368.98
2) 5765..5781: 5779.52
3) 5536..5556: 5537.22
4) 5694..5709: 5708.11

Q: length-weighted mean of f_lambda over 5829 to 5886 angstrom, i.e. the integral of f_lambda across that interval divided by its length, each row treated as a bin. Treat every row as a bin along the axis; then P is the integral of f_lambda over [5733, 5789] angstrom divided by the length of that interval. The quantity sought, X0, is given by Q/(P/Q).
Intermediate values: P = 5.46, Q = 4.62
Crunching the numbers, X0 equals 3.9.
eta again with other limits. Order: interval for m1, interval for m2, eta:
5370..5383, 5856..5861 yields 1.487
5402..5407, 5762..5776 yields 1.913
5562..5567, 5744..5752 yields 1.844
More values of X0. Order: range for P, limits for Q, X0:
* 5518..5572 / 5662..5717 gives 5.6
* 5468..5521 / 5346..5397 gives 5.3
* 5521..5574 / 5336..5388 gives 5.2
